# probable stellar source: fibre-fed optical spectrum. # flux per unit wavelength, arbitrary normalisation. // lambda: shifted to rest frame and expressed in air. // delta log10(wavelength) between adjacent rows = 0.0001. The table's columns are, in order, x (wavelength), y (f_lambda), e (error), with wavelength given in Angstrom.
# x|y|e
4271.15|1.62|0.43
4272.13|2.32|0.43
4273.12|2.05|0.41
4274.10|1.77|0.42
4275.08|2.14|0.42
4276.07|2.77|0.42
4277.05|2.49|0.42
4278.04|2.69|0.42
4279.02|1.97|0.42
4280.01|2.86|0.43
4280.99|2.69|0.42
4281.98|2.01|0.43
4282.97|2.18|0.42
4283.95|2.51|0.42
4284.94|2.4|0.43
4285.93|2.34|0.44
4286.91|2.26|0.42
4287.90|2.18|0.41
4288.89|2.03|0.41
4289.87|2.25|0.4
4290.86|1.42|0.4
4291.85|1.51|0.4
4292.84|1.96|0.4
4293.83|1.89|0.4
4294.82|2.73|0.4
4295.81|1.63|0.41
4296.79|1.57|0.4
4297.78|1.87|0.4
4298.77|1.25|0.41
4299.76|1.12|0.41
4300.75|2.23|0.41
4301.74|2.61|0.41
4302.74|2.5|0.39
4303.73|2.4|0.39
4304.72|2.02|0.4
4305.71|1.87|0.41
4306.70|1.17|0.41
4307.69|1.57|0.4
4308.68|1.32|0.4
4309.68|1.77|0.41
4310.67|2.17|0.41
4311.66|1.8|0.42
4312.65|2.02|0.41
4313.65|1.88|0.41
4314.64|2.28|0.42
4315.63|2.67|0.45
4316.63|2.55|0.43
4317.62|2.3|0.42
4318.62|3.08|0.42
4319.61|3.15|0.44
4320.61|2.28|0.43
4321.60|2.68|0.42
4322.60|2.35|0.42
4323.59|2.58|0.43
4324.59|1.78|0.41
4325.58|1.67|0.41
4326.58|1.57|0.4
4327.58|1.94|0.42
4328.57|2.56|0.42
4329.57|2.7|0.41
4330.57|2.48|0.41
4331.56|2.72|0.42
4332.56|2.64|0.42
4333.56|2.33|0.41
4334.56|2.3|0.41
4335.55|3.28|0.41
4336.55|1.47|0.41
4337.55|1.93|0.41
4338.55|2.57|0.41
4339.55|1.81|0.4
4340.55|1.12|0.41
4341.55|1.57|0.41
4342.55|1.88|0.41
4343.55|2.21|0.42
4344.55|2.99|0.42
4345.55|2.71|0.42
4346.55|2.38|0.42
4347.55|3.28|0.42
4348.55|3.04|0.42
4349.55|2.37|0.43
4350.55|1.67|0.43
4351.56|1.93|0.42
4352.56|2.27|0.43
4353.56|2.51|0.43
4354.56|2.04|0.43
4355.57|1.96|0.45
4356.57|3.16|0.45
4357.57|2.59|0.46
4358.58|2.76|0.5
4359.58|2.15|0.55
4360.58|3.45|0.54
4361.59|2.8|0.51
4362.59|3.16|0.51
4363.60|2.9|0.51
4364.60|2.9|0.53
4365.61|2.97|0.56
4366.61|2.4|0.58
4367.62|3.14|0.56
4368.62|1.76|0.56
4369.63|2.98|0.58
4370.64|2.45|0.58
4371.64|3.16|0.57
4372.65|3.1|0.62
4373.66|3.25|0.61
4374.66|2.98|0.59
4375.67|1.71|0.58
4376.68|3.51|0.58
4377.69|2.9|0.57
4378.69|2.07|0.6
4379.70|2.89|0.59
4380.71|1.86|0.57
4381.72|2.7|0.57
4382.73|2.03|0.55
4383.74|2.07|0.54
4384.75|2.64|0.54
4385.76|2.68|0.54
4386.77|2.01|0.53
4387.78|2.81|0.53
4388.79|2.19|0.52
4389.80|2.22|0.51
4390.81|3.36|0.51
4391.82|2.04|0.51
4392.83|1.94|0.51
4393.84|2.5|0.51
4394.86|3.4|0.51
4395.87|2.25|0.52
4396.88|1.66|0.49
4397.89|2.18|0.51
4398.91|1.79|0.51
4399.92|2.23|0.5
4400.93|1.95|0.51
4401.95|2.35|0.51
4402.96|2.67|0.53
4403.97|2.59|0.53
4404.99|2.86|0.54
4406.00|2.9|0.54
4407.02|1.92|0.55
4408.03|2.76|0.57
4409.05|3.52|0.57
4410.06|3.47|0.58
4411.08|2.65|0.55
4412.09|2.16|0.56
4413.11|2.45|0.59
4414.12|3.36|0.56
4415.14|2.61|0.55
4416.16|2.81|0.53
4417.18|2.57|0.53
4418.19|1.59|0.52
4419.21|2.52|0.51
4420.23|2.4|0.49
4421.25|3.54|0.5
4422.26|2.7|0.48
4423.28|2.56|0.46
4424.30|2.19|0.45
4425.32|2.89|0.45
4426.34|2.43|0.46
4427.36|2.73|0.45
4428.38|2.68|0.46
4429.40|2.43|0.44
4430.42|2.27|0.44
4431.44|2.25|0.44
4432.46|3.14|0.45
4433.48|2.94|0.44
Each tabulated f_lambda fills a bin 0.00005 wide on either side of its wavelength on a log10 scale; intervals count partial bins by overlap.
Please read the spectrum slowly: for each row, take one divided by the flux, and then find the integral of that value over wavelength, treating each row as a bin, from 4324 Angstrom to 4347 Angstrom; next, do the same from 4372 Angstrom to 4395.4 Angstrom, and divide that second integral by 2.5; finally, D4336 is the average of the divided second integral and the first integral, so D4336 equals 7.5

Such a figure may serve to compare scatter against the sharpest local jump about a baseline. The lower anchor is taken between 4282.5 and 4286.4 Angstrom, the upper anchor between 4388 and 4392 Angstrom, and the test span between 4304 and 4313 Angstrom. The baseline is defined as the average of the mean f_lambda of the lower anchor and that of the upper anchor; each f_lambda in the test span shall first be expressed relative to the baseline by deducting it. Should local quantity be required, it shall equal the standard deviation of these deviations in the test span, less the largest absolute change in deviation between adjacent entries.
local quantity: -0.4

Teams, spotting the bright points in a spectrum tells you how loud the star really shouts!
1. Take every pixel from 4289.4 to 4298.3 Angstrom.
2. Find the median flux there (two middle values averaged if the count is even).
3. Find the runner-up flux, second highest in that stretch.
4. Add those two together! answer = 4.1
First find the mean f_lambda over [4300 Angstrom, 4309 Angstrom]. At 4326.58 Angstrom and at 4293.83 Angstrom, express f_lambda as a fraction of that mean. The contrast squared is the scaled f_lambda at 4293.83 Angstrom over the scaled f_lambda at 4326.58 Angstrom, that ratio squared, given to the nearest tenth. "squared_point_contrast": 1.4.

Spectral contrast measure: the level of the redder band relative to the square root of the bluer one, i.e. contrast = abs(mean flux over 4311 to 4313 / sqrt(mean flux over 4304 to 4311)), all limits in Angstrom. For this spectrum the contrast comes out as 1.47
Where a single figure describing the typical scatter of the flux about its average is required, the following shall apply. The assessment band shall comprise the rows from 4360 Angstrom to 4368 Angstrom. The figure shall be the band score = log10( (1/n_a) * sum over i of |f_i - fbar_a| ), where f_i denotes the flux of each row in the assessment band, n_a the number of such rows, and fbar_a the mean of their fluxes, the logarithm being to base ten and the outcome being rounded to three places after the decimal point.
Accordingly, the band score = -0.668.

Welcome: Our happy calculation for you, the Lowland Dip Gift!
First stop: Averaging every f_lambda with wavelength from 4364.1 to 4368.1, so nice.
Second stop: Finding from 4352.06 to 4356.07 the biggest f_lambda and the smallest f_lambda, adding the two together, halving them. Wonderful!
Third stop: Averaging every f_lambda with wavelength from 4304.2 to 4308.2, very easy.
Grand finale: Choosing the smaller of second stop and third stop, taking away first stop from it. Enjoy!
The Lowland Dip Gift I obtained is -1.2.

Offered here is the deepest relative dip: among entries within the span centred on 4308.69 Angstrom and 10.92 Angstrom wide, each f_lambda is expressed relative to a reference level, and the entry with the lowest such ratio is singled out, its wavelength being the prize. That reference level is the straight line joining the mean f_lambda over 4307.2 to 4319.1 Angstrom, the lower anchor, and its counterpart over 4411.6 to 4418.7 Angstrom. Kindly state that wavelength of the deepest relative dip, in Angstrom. 4306.70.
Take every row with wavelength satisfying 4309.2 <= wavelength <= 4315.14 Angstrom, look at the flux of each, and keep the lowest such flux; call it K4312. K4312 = 1.77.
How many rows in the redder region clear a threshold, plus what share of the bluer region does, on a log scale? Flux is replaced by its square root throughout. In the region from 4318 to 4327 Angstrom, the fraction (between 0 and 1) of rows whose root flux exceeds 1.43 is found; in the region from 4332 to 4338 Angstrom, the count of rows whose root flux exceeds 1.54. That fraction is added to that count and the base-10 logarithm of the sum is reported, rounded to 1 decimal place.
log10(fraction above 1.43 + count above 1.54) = 0.4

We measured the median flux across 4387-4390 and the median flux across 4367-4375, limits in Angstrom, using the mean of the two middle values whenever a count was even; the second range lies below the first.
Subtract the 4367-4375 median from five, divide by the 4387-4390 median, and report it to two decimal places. 0.88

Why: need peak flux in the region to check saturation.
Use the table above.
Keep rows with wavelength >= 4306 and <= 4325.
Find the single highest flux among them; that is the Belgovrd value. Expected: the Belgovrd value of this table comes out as 3.15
